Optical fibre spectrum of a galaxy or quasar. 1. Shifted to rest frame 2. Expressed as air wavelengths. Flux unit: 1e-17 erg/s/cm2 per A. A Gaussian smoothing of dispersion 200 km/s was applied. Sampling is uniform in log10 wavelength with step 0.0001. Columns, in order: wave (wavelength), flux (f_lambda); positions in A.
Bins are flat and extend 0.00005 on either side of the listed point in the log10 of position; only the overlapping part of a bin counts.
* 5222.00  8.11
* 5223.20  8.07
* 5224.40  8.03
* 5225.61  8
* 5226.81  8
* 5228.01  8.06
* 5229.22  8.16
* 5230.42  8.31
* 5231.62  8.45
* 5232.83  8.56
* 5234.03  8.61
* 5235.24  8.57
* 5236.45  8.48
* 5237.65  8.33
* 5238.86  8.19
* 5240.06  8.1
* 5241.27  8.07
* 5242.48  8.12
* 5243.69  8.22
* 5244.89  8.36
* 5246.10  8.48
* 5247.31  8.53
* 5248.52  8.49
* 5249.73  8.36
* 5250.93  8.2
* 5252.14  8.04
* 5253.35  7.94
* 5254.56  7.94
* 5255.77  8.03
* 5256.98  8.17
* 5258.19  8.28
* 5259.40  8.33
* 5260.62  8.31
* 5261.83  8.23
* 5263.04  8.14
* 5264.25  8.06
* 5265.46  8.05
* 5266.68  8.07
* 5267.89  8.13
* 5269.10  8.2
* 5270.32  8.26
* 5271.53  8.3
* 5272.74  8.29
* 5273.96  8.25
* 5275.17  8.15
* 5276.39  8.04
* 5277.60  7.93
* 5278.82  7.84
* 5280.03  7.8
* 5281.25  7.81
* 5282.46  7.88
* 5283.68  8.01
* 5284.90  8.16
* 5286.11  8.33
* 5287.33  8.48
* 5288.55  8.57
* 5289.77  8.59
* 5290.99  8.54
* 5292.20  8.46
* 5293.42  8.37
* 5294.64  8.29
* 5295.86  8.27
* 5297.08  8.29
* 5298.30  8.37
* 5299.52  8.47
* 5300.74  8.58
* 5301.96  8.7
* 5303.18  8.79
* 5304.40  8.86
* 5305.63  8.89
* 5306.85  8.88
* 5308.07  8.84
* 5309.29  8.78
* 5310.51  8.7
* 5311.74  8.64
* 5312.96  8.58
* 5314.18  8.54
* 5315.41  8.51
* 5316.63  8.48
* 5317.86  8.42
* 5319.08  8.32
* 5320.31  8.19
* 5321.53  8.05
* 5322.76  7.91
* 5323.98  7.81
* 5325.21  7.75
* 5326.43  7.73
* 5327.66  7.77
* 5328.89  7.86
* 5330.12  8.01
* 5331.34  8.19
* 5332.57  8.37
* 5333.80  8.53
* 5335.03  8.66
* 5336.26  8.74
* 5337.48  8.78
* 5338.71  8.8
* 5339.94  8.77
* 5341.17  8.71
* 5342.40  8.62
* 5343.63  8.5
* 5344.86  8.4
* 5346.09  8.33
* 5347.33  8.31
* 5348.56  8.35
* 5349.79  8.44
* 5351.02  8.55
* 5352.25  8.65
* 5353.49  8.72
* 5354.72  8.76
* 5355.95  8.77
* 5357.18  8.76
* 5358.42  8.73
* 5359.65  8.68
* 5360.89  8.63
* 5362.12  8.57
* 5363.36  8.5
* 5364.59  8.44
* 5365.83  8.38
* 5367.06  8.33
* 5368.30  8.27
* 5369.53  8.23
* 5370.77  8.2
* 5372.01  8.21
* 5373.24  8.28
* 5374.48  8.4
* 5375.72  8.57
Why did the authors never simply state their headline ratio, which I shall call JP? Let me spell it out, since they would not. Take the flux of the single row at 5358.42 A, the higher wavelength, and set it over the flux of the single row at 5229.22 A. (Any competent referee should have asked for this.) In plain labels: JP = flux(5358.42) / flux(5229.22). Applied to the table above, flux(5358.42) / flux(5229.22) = 1.070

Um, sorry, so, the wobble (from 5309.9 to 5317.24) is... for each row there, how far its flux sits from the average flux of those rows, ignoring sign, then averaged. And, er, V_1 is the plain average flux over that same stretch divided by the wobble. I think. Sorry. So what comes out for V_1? 132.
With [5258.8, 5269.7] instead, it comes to 93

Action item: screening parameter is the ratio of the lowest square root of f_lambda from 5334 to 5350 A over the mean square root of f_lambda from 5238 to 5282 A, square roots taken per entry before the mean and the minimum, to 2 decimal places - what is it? 1.01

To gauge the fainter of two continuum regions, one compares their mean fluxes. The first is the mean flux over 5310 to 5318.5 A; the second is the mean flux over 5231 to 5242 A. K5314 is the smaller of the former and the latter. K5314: 8.37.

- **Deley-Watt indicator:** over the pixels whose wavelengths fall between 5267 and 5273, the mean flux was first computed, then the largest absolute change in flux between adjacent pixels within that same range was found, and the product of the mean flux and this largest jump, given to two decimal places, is 0.58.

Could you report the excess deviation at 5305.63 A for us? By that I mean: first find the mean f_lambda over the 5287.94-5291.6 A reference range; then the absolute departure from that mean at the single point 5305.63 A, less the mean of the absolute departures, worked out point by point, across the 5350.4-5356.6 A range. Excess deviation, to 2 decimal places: 0.19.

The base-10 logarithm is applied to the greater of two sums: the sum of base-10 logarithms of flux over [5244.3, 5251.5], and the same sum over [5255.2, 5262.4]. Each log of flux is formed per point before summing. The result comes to 0.744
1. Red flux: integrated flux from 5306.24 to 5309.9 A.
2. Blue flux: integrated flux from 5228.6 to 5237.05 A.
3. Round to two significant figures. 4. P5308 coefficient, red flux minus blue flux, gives -39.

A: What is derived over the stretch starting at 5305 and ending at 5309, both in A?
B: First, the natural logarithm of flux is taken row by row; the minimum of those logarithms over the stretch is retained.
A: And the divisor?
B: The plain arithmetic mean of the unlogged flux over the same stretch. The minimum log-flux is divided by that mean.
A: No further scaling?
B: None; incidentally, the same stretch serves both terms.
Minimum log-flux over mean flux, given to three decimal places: 0.246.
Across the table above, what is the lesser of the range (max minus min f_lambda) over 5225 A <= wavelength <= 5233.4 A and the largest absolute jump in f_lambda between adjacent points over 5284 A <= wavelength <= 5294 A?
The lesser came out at 0.17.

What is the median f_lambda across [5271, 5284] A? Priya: 8.01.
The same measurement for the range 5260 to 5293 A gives 8.16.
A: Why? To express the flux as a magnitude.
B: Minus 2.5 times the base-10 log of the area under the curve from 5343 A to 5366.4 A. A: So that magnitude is -5.75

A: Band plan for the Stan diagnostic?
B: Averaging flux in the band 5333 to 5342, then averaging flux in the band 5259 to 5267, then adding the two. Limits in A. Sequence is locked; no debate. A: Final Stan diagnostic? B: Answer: 16.9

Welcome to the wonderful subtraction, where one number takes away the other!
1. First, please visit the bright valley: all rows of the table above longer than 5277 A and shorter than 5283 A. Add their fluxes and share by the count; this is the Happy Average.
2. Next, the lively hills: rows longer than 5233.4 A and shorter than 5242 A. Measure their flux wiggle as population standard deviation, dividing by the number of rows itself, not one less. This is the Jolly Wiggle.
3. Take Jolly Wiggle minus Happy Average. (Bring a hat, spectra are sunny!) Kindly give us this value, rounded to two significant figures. -7.6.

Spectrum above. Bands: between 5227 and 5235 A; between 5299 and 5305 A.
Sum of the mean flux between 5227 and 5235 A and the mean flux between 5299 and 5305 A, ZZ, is 17.0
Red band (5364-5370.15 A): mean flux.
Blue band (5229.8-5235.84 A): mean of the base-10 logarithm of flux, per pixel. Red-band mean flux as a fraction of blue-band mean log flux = 8.96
